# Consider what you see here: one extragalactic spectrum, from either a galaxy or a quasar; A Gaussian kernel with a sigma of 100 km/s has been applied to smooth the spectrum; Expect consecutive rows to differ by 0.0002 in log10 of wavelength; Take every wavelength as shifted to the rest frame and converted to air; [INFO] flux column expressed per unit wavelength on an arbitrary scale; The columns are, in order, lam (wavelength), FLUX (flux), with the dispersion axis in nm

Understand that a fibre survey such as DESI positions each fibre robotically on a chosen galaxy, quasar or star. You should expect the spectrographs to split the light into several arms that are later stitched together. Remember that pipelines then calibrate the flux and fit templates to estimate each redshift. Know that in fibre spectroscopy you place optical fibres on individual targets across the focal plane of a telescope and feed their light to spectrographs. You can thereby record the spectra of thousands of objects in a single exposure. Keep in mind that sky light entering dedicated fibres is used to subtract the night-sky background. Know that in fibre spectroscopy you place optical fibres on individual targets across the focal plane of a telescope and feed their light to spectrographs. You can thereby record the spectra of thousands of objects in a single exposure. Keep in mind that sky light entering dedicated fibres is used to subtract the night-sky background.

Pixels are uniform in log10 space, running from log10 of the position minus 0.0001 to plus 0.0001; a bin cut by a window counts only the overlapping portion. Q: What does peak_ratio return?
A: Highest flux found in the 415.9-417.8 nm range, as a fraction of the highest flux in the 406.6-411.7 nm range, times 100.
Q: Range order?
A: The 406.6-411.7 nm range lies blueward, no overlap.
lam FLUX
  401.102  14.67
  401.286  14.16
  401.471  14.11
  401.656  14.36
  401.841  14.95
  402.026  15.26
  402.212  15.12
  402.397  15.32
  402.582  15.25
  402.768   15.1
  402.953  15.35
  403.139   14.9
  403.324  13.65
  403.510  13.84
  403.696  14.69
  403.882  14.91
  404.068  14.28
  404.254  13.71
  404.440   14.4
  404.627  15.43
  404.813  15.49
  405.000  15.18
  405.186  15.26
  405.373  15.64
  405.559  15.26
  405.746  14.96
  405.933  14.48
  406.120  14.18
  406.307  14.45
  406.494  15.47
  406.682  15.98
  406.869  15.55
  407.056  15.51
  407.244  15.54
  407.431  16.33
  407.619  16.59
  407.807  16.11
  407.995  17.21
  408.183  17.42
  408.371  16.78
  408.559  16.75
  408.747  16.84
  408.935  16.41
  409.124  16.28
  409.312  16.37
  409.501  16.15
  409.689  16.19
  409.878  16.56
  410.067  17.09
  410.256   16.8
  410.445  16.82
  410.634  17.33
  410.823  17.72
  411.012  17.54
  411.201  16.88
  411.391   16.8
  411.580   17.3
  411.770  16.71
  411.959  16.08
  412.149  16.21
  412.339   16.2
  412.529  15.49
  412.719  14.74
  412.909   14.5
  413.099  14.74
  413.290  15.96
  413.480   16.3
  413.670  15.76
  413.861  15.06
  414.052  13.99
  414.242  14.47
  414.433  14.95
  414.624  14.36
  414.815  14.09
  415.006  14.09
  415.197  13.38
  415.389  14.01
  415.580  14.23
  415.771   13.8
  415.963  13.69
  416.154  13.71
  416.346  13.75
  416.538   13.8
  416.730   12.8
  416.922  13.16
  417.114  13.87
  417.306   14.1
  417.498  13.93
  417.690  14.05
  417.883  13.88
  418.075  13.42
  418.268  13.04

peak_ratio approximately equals 80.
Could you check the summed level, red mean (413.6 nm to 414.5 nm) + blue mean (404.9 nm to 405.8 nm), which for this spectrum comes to 30.1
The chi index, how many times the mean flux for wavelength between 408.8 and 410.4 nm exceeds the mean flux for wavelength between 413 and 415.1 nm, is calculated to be 1.11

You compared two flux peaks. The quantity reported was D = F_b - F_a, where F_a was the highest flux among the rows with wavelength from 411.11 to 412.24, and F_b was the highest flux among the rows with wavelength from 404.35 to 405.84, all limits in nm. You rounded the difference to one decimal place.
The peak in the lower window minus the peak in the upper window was -1.7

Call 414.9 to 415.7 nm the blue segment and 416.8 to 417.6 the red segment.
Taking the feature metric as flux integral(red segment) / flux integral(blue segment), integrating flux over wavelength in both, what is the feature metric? 0.99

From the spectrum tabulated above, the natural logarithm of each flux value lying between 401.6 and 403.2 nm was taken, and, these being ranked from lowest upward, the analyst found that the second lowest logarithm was 2.70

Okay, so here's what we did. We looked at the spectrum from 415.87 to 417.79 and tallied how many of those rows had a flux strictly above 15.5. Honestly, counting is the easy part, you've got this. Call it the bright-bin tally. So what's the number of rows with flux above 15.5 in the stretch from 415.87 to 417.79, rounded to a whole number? 0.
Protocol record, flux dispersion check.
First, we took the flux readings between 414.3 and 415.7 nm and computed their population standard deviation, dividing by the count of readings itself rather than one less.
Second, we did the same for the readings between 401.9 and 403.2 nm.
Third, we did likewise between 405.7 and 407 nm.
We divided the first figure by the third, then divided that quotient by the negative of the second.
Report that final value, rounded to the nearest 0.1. -4.8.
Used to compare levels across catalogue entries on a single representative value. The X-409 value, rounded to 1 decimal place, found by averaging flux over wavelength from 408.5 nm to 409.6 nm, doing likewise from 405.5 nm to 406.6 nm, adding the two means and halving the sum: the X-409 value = 15.6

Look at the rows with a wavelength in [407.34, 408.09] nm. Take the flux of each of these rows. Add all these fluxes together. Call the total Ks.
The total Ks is 66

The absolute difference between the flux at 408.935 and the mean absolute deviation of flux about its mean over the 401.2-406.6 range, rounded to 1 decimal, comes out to 15.9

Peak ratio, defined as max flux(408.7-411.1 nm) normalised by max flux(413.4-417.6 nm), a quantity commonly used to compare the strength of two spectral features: 1.09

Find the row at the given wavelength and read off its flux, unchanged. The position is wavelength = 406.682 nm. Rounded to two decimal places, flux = 15.98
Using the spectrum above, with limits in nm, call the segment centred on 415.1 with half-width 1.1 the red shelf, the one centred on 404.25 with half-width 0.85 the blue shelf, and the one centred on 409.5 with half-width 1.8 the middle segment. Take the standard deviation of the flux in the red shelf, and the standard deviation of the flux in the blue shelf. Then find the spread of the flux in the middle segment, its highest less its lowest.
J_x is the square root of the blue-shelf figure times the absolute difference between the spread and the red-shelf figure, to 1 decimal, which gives 0.9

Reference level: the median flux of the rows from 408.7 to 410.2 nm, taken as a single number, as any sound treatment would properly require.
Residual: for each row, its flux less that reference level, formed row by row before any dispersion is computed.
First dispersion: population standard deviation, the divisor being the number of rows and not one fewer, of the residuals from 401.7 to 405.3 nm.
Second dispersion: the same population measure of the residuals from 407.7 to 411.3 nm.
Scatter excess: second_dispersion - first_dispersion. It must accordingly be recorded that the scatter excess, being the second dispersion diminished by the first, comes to -0.10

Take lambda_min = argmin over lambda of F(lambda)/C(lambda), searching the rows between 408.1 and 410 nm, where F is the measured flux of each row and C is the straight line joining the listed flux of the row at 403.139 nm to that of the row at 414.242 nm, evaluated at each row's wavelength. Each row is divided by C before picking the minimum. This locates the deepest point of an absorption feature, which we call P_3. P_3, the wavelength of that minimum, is 409.501 nm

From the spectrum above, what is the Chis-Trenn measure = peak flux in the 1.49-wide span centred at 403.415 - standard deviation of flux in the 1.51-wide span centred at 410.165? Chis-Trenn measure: 14.8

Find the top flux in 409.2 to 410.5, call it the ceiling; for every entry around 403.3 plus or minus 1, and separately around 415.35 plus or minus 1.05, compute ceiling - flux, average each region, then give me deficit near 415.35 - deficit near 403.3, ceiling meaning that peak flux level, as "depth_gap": 0.6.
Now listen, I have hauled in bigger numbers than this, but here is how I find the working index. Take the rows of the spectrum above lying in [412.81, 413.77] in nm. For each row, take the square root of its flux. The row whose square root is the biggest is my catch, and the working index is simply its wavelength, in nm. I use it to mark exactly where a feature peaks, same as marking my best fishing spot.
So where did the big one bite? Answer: 413.480 nm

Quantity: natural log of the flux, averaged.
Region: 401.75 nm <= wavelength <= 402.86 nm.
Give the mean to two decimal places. 2.72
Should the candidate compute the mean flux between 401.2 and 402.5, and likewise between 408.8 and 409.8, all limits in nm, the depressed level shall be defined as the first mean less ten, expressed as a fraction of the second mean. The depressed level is 0.292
